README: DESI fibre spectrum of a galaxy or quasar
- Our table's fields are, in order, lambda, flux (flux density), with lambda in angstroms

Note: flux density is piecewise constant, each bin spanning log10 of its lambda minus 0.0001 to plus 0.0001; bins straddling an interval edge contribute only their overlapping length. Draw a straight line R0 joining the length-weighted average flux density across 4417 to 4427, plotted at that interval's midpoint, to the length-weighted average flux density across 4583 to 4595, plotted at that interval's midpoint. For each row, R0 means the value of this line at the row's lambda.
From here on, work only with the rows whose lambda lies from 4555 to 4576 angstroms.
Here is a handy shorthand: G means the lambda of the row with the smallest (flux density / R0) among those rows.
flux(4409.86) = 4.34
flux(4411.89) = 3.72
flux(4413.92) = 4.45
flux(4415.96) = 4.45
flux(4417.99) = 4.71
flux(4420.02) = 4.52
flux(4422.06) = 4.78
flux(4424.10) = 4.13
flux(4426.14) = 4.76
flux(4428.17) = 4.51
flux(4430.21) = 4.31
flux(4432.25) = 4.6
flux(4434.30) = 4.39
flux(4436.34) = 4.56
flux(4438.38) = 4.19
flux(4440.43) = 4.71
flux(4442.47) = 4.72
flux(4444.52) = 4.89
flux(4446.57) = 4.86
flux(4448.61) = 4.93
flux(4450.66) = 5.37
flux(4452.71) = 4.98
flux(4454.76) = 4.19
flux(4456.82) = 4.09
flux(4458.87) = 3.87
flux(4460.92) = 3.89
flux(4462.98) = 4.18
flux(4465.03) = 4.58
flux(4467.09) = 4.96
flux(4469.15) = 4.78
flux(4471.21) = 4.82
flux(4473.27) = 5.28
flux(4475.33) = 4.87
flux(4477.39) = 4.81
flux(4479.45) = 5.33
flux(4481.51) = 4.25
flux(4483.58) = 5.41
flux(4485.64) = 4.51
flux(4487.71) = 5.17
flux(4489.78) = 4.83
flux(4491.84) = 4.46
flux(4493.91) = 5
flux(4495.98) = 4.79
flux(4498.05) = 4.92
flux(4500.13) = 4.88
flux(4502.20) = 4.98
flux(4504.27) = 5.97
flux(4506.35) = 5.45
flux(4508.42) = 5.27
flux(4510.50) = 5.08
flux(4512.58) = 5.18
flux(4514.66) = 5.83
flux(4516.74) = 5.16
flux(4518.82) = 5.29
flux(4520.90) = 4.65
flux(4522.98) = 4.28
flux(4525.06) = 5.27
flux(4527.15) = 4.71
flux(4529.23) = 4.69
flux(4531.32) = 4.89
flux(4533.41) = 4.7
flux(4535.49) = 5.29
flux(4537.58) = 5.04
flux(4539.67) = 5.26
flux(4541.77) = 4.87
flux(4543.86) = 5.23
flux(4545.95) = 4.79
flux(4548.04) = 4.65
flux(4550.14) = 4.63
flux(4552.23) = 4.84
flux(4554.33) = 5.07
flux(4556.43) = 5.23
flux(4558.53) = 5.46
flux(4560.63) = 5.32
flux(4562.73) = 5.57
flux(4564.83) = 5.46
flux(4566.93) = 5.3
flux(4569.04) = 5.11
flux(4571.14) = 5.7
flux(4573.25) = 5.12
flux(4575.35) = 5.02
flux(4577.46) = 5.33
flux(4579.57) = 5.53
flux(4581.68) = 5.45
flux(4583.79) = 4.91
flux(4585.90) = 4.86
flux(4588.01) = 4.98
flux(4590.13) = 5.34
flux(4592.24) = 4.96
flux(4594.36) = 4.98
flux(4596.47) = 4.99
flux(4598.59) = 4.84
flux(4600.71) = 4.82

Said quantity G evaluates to 4575.35 angstroms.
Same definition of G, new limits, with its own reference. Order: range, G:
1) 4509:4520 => 4510.50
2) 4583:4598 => 4585.90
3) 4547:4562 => 4550.14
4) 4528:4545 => 4533.41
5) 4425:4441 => 4438.38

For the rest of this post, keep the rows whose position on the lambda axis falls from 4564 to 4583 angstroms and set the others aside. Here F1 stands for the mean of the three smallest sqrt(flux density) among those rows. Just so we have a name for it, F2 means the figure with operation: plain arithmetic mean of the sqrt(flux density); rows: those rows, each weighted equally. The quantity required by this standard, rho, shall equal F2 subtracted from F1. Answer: -0.055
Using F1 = 2.25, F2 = 2.31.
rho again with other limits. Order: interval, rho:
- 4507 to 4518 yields -0.035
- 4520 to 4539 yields -0.068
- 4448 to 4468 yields -0.132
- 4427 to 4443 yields -0.048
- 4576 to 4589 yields -0.057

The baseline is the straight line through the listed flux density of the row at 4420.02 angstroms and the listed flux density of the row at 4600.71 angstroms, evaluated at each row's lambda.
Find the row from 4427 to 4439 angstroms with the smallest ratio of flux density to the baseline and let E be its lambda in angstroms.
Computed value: 4438.38 angstroms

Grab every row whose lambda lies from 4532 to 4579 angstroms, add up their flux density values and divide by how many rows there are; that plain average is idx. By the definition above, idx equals 5.1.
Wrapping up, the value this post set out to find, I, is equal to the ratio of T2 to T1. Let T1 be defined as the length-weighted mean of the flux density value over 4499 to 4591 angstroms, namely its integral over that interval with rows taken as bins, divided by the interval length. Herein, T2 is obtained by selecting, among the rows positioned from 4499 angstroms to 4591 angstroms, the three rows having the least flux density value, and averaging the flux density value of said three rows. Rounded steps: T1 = 5.1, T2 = 4.52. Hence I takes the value 0.88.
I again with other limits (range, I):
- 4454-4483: 0.86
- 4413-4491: 0.85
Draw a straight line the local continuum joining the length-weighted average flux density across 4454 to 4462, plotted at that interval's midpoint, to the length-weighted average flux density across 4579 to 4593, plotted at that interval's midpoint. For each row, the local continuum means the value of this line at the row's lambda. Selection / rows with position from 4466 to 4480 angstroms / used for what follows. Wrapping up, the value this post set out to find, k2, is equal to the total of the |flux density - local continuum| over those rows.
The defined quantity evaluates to 5.9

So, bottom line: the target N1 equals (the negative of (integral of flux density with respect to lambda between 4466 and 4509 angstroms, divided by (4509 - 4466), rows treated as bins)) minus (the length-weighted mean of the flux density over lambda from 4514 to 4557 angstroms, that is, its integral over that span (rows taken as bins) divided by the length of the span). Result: -9.9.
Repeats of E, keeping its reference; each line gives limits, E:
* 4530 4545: 4533.41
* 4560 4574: 4569.04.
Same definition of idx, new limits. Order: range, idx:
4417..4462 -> 4.5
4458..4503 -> 4.8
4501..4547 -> 5.1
